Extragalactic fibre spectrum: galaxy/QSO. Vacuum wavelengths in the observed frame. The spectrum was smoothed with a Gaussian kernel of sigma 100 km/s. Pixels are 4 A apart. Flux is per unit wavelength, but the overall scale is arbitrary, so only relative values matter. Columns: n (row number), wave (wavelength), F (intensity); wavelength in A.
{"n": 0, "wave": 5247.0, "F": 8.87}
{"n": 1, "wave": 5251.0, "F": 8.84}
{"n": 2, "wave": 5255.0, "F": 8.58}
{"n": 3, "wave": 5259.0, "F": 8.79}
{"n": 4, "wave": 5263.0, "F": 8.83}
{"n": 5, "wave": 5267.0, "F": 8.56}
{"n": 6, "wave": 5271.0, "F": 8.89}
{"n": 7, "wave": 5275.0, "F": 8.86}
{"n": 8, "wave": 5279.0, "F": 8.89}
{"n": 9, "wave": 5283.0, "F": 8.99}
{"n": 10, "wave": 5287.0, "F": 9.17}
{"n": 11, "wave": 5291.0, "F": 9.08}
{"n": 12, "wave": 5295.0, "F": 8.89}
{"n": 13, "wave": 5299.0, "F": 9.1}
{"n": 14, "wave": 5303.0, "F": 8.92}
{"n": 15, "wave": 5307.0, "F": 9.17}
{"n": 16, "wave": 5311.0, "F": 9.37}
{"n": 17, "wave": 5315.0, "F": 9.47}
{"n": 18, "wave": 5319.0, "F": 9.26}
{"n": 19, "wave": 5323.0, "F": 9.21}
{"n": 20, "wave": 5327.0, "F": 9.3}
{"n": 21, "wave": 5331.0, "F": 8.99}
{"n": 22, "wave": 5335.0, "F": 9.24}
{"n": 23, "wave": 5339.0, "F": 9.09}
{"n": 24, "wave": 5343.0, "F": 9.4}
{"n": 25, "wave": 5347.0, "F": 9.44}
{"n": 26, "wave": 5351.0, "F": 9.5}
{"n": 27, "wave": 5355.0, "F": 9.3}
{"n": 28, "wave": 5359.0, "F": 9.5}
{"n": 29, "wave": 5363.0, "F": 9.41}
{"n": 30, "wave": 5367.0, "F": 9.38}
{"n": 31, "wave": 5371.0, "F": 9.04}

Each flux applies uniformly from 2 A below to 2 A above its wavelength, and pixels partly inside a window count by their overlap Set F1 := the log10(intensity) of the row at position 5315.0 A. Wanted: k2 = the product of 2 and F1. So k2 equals 1.95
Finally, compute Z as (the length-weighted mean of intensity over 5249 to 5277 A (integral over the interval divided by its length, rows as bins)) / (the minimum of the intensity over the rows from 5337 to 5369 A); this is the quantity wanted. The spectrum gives 0.96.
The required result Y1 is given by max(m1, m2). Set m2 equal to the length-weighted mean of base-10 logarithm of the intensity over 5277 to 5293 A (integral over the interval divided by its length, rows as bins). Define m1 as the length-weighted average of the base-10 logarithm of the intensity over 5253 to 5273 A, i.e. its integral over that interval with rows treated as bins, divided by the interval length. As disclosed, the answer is 0.9558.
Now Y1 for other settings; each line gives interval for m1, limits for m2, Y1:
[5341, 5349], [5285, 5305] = 0.9740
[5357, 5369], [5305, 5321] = 0.9745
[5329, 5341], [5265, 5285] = 0.9593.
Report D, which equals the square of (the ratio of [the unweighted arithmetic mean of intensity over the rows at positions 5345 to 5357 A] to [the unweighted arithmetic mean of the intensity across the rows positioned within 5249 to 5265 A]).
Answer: 1.15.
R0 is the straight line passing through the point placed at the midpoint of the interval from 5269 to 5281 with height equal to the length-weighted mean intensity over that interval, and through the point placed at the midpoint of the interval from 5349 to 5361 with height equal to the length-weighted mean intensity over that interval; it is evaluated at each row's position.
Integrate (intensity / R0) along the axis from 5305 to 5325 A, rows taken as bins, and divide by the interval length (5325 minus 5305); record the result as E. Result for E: 1.015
